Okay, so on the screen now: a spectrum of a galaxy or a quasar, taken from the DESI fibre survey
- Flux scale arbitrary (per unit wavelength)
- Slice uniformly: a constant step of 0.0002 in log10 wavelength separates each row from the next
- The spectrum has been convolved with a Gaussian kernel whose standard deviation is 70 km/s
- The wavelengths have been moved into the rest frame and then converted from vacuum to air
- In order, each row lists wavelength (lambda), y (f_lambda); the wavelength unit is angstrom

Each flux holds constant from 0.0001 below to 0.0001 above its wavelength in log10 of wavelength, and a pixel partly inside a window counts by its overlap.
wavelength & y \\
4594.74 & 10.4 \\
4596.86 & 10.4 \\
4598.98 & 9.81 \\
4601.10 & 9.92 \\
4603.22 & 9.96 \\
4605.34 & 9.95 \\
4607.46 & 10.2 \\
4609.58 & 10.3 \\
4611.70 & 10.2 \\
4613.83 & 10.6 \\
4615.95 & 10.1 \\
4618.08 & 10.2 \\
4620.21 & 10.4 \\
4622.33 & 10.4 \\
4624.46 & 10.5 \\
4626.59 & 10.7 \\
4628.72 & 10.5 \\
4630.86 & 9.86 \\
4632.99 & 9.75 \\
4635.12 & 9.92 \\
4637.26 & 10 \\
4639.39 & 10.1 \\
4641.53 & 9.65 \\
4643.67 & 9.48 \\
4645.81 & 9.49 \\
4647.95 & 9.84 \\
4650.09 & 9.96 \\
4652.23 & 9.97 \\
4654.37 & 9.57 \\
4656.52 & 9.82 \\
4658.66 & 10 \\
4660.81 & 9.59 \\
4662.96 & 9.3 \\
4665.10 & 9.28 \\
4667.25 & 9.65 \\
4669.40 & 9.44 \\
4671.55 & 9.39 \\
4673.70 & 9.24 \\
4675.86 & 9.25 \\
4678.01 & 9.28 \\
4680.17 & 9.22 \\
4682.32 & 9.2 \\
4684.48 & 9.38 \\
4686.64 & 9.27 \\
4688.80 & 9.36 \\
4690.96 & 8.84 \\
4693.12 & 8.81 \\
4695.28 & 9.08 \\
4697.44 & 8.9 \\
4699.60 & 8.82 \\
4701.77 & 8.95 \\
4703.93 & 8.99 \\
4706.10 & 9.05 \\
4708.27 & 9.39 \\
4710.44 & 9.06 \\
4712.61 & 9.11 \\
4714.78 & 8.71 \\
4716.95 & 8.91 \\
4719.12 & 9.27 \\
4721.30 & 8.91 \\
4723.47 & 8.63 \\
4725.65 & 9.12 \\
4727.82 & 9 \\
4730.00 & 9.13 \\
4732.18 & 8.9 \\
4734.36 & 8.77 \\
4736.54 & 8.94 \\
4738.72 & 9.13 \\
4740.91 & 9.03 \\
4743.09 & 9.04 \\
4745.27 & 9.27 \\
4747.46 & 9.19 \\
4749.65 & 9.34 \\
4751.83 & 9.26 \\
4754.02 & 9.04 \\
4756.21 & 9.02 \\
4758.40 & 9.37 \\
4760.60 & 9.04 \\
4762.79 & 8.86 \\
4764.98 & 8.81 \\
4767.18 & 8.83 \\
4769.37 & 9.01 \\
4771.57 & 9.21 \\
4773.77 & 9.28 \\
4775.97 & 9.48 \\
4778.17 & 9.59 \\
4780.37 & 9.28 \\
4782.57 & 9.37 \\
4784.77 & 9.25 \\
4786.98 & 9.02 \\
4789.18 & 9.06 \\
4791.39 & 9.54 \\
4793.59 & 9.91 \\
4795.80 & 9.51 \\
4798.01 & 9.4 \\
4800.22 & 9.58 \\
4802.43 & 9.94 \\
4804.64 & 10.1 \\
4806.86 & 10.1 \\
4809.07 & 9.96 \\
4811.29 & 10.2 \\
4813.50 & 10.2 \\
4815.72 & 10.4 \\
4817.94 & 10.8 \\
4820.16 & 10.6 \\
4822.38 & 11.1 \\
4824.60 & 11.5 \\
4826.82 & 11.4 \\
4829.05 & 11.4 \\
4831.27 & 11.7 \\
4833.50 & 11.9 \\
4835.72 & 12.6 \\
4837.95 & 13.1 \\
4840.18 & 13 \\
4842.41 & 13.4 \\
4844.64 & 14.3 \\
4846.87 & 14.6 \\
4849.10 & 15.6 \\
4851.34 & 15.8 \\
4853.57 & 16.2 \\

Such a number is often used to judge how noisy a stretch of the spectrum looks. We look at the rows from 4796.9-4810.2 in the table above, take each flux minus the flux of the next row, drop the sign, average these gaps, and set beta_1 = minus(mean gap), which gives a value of -0.168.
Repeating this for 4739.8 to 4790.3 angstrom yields -0.149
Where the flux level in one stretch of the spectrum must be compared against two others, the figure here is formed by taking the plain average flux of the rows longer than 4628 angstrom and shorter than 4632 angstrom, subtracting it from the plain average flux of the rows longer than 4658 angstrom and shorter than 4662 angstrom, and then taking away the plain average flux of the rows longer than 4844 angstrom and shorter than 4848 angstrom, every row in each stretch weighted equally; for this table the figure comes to -15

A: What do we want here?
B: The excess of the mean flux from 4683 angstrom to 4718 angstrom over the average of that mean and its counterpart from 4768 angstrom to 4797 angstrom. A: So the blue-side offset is -0.15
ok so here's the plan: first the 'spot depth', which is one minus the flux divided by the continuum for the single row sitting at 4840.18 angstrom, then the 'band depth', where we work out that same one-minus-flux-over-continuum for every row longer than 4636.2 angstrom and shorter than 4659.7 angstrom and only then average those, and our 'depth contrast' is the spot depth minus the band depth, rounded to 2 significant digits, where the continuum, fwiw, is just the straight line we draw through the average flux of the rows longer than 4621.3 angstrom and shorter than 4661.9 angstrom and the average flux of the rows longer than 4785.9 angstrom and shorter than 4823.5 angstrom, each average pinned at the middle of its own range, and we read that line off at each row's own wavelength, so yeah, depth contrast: -0.32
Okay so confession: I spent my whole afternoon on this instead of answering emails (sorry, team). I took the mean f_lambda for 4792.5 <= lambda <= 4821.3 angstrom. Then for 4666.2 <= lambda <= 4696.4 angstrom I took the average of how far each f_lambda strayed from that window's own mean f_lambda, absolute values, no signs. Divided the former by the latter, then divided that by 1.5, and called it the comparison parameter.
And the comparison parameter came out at 43.8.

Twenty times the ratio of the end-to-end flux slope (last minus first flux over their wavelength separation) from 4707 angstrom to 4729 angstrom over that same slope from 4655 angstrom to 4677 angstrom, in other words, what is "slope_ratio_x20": 14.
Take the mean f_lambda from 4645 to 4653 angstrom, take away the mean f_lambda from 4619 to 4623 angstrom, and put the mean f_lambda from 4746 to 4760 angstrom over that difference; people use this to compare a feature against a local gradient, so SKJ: -16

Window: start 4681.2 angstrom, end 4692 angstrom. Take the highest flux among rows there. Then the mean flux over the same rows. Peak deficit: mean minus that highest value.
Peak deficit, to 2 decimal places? -0.17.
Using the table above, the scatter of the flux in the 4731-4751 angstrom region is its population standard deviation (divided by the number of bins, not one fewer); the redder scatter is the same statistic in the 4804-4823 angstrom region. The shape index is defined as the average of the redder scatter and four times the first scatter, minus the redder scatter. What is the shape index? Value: 0.2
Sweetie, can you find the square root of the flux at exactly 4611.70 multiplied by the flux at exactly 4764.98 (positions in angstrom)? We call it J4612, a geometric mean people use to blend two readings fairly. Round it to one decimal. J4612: 9.5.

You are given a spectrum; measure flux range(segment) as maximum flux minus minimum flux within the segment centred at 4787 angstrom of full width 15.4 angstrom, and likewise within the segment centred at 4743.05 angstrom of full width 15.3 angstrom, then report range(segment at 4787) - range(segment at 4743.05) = 0.5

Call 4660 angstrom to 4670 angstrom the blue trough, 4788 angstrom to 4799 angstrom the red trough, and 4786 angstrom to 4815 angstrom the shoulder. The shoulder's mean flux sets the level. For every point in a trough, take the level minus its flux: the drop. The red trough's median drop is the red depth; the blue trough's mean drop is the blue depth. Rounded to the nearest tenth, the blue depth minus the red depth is 0.1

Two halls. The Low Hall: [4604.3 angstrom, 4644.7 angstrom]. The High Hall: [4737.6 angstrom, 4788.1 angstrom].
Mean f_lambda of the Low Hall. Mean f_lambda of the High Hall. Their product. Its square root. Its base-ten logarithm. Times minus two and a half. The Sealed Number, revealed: -2.46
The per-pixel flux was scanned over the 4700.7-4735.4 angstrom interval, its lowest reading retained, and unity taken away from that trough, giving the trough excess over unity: 7.6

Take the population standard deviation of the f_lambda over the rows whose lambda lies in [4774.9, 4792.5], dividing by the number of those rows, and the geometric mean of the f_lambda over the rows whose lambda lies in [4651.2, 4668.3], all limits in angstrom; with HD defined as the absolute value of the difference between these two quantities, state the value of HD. 9.4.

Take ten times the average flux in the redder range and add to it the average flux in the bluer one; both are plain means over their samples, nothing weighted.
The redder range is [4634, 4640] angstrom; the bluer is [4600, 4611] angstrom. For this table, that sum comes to 110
